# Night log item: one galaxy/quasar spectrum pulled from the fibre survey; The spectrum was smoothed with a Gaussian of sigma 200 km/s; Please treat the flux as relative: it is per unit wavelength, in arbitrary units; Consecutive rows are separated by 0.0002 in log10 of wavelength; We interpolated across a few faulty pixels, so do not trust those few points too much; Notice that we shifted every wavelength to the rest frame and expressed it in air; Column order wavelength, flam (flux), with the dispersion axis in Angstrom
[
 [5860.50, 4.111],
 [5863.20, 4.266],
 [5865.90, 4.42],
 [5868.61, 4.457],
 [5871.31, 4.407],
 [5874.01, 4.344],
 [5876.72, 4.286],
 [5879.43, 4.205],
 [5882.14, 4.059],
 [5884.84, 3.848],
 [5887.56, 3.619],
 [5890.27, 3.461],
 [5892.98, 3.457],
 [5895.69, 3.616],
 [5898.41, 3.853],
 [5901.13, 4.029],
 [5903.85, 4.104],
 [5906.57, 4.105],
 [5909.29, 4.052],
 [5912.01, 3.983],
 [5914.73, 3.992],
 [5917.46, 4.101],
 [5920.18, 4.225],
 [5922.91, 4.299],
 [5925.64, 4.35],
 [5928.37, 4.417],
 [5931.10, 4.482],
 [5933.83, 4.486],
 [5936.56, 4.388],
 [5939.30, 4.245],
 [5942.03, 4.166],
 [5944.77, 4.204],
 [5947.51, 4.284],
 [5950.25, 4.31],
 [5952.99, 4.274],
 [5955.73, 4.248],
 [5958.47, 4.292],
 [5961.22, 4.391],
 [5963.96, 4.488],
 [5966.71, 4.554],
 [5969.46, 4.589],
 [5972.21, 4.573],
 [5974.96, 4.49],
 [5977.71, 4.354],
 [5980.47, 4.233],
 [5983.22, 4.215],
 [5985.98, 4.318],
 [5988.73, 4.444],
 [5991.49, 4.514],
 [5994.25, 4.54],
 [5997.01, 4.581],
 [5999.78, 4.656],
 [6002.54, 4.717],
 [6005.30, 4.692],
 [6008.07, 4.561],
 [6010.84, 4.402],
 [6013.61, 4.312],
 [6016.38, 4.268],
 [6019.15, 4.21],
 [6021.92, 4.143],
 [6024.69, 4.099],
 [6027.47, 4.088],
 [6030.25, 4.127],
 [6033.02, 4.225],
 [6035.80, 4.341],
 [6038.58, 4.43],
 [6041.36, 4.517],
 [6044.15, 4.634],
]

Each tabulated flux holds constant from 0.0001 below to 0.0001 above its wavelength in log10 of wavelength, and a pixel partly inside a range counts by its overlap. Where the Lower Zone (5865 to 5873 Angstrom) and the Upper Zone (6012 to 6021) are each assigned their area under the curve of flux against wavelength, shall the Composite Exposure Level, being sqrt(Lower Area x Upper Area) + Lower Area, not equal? 72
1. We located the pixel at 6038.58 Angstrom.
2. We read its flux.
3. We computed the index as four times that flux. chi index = 17.7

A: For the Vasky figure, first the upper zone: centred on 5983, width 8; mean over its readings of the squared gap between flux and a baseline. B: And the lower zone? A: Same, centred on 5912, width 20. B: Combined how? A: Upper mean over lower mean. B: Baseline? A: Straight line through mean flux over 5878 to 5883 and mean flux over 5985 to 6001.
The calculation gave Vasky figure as 2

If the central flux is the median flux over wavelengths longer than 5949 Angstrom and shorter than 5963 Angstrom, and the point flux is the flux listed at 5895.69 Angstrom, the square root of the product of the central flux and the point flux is 3.94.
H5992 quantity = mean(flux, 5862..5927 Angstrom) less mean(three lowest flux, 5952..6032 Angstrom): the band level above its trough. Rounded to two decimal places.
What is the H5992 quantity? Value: -0.04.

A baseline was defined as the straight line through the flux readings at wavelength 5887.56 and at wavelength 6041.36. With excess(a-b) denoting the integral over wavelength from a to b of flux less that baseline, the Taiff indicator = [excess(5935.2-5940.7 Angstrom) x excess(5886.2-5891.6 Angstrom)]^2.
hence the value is 1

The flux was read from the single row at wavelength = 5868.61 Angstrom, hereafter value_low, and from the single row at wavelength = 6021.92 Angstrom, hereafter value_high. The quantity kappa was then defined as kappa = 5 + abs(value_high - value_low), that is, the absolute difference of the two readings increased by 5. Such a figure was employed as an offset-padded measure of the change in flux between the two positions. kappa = 5.31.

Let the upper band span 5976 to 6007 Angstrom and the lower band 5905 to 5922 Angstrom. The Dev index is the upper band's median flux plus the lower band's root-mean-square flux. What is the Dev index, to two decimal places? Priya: 8.59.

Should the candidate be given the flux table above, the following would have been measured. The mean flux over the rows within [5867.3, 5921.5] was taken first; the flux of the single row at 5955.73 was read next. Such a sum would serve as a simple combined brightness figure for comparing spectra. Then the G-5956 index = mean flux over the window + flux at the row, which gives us 8.3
